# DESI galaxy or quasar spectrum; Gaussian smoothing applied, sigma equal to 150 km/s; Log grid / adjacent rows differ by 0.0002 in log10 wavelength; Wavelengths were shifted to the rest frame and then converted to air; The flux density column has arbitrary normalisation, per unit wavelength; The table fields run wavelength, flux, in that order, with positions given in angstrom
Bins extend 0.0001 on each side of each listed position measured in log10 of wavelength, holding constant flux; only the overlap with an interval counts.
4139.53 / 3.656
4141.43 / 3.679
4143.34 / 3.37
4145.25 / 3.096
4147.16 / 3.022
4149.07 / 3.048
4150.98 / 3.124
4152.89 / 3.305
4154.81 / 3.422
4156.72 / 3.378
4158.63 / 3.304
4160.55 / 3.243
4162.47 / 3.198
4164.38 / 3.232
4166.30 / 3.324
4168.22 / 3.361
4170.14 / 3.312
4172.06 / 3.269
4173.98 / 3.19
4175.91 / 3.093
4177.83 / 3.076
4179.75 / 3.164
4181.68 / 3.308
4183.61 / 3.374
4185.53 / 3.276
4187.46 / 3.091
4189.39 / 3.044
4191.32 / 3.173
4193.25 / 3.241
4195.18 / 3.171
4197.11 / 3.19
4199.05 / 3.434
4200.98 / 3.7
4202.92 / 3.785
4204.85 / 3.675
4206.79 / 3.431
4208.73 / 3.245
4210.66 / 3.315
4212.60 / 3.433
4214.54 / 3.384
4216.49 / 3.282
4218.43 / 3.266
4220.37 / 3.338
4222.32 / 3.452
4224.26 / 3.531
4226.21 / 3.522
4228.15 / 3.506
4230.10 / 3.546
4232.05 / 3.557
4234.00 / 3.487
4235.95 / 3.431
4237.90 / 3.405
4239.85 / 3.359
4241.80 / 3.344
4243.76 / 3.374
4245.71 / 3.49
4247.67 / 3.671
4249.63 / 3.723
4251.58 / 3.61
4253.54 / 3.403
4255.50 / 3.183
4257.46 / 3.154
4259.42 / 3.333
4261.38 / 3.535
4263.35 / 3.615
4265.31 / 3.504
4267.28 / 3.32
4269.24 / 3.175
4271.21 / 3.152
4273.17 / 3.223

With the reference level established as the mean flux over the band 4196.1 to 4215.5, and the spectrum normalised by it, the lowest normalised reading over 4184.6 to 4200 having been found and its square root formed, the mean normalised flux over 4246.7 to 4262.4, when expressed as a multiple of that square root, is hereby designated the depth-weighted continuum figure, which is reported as 1.06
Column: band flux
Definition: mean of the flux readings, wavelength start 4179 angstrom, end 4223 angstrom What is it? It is 3.34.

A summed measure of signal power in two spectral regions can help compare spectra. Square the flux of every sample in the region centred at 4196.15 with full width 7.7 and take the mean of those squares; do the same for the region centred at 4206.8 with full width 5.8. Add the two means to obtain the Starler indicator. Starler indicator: 22.6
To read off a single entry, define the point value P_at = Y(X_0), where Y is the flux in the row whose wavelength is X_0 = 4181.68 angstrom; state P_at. 3.308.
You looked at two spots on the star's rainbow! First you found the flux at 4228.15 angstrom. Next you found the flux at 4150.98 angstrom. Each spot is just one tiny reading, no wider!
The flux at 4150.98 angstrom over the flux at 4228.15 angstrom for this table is 0.89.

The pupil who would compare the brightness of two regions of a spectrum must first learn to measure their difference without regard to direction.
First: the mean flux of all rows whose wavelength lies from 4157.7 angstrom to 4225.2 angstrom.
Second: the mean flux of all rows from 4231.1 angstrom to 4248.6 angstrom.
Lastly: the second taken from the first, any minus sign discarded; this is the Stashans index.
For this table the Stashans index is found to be 0.15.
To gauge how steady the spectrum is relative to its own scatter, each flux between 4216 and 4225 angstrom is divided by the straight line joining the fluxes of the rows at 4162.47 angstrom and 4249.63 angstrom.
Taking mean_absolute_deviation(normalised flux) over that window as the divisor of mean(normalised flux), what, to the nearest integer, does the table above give 42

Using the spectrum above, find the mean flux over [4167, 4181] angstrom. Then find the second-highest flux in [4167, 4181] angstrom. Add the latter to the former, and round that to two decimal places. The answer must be 6.52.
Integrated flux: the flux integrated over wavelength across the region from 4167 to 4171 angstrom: 13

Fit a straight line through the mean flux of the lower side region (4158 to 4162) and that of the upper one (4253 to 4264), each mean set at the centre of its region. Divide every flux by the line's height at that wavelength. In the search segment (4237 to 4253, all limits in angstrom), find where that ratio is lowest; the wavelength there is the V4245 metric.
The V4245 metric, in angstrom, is 4241.80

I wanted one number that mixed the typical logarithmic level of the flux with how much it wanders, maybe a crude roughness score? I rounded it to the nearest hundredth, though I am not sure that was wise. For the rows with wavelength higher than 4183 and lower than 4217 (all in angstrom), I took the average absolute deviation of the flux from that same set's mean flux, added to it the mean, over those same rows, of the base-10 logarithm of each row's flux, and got 0.68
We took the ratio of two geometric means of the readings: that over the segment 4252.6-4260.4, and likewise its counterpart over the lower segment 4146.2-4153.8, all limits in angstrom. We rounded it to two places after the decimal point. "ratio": 1.05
